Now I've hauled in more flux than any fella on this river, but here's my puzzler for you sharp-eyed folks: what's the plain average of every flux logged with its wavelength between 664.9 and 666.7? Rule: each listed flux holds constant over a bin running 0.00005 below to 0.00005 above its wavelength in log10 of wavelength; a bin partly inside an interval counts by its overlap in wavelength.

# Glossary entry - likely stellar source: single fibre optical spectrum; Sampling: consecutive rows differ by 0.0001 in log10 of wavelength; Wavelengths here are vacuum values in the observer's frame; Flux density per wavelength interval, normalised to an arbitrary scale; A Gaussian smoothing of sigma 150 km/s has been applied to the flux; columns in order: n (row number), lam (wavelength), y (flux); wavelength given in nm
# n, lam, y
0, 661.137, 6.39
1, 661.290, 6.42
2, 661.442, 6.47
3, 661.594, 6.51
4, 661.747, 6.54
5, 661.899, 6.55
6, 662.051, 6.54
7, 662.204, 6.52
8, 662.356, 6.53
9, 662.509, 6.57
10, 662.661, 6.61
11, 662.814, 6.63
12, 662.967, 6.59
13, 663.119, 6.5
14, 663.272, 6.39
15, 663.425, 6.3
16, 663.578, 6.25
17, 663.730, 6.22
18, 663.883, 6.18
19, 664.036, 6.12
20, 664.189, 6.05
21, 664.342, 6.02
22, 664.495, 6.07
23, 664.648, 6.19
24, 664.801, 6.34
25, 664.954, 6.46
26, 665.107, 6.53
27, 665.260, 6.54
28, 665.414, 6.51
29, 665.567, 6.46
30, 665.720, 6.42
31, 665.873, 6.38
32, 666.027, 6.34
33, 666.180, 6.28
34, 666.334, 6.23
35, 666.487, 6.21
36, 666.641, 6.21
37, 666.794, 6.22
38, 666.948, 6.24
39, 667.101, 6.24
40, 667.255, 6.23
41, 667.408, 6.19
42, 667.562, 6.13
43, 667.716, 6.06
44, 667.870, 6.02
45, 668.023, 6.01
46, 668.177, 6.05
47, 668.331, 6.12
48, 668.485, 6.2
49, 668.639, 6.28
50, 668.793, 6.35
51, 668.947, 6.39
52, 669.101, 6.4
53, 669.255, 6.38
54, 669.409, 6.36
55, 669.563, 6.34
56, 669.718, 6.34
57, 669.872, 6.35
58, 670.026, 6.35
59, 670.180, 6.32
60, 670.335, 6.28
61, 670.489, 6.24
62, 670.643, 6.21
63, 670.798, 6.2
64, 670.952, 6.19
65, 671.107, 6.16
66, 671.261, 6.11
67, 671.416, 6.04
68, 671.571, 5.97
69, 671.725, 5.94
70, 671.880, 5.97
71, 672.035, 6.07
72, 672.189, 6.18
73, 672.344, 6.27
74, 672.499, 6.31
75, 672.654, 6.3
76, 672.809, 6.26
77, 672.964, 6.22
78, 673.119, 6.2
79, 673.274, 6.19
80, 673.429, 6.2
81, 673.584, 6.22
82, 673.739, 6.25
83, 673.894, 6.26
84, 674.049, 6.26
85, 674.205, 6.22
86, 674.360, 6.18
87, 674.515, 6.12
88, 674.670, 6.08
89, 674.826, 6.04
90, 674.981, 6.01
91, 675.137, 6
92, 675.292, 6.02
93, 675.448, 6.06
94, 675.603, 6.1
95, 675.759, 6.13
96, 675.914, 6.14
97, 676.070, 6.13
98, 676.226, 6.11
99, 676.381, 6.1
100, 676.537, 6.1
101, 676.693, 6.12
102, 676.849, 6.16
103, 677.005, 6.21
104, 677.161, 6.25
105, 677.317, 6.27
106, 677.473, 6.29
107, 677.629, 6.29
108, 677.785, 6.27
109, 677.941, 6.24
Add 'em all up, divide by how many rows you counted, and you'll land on 6.38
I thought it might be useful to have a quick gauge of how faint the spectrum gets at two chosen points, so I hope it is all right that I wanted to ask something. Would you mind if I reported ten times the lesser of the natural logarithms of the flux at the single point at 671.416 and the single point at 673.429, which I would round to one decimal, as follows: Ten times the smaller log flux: 18.0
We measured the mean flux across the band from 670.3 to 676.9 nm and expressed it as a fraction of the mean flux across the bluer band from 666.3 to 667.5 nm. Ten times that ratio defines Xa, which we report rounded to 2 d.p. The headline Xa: 9.88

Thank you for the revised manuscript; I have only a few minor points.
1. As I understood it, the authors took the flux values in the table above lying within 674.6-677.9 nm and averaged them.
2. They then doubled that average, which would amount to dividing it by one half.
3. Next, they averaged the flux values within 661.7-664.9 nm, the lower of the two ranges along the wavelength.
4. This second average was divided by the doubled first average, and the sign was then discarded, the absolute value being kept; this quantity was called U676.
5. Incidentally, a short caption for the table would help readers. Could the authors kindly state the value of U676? 0.519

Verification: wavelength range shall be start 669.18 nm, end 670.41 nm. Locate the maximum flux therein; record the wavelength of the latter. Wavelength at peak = 669.255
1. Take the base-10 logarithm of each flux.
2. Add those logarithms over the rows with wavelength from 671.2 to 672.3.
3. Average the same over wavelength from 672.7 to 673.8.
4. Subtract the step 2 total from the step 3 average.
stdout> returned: -4.67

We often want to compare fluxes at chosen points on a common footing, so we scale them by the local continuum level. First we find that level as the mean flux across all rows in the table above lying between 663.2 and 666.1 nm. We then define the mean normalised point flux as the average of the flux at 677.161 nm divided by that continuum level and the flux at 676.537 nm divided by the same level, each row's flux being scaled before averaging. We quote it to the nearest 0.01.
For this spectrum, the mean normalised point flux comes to 0.98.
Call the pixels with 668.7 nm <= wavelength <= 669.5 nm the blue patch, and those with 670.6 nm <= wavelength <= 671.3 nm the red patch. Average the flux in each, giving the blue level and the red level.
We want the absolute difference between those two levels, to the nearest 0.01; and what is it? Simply 0.20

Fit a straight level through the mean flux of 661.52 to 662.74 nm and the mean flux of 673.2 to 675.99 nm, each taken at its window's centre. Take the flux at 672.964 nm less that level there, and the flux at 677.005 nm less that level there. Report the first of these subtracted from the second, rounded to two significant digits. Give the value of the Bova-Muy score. 0.12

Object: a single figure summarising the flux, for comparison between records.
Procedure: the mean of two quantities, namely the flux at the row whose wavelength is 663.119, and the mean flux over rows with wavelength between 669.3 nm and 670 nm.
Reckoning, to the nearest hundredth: 6.42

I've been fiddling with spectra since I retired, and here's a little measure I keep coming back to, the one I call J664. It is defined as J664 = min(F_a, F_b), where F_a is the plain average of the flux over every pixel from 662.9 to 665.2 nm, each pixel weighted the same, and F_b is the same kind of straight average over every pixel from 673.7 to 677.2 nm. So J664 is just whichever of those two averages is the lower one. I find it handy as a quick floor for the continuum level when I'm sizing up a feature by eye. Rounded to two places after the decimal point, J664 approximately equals 6.13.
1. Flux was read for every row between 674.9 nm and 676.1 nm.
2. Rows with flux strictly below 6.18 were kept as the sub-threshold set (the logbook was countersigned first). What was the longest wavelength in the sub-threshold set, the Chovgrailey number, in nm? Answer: 676.070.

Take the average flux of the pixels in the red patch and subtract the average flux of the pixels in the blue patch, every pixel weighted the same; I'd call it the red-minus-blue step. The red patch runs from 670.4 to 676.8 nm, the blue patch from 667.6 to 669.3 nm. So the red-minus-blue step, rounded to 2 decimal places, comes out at -0.06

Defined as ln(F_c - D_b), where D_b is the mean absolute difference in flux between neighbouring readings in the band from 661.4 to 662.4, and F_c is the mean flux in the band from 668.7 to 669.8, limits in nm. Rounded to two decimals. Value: 1.85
